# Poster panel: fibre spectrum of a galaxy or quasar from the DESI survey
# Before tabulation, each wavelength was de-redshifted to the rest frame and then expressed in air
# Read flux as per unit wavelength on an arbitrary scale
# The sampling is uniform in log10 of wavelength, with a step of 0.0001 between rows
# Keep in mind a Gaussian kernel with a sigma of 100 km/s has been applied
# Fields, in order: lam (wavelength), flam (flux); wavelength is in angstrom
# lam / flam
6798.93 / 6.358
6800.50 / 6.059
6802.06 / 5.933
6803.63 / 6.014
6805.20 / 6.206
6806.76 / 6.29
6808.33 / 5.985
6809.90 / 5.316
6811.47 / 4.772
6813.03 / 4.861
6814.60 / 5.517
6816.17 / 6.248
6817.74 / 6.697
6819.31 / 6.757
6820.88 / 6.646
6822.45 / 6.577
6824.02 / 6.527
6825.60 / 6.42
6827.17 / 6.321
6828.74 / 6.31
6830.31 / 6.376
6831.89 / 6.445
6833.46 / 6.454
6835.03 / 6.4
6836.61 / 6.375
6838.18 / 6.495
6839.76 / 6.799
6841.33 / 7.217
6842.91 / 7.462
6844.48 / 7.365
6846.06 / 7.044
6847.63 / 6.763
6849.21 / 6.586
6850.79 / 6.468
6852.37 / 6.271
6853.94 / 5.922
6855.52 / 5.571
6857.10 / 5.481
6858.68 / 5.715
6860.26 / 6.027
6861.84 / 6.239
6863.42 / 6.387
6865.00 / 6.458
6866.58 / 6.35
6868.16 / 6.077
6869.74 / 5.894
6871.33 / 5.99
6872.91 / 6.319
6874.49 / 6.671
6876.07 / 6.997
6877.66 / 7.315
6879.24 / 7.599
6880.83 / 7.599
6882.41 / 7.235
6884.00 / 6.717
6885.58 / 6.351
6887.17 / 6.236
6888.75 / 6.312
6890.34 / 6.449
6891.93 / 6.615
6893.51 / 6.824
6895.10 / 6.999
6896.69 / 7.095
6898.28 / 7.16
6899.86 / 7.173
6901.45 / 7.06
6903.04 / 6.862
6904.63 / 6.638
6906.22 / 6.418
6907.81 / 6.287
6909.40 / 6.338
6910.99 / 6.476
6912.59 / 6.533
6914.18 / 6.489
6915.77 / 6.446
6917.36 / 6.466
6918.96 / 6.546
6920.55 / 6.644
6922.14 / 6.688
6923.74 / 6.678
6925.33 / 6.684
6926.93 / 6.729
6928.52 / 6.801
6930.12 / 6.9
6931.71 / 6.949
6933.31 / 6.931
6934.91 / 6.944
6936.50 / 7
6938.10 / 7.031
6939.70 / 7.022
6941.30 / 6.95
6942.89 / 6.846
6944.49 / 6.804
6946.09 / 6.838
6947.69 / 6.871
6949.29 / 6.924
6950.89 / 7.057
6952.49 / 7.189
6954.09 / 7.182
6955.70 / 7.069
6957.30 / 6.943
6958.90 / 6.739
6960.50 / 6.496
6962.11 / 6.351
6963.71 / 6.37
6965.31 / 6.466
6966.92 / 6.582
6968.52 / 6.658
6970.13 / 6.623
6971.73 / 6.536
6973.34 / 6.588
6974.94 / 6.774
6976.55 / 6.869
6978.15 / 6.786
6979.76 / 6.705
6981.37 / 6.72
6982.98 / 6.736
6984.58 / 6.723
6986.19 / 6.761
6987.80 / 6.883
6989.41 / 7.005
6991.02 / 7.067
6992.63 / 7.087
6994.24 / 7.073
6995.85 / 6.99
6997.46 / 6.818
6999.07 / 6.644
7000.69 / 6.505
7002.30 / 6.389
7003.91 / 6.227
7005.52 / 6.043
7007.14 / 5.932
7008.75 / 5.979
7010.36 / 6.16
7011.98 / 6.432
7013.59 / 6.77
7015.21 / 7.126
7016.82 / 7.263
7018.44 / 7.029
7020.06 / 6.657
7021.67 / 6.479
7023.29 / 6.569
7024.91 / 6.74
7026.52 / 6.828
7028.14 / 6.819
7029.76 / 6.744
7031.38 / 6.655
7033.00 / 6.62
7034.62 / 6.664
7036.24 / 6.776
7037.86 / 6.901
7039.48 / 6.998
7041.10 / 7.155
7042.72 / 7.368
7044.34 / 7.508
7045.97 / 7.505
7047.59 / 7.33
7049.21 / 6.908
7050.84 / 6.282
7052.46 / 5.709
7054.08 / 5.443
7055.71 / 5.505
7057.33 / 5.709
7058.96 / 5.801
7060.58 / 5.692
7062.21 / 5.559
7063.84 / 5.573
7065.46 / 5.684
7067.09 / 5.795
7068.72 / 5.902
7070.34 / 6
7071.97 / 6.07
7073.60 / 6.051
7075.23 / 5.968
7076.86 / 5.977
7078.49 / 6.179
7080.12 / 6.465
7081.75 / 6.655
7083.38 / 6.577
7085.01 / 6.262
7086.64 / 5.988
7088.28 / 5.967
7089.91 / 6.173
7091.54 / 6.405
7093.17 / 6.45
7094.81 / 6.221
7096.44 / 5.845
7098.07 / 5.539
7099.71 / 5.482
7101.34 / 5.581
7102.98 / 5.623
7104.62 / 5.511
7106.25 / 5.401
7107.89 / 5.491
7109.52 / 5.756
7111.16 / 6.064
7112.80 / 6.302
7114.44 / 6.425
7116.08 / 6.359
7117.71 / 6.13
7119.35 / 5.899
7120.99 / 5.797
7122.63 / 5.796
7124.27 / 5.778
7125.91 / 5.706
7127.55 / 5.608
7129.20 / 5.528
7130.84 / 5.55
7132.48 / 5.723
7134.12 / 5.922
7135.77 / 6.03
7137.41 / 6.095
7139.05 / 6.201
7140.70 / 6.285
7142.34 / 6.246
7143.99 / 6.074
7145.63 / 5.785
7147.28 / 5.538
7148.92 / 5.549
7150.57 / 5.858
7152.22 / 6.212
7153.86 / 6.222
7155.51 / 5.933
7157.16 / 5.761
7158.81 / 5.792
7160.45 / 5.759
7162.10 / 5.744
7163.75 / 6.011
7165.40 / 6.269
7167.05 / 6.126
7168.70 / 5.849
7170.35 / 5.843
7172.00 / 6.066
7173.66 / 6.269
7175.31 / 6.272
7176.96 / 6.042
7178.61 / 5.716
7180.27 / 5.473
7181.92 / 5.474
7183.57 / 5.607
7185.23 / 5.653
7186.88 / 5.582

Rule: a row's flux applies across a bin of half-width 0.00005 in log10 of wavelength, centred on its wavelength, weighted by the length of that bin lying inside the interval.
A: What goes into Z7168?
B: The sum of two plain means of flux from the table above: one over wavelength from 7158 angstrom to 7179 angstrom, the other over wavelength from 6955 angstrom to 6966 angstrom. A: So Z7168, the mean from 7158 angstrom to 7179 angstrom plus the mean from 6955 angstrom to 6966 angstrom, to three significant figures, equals 12.6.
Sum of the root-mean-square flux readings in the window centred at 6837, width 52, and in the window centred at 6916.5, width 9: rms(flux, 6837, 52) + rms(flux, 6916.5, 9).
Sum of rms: 12.9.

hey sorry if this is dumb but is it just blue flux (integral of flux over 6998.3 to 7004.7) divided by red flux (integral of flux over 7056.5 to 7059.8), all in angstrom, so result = 2.2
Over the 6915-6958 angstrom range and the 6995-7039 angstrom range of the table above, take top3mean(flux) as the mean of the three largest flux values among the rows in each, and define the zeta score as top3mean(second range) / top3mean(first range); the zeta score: 1.00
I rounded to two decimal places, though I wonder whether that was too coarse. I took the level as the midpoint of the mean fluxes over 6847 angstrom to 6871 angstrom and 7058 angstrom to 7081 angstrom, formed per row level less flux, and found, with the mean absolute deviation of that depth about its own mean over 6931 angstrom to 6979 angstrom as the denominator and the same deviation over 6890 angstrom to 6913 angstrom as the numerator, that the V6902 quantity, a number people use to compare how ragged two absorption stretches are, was 1.48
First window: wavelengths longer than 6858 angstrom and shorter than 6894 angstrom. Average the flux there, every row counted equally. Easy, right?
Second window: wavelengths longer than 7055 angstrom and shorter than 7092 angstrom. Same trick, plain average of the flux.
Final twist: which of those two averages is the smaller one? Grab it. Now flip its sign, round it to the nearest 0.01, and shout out -6.00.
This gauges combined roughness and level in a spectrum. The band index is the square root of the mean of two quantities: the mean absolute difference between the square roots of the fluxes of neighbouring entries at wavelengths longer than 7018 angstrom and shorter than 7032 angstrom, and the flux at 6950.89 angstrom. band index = 1.88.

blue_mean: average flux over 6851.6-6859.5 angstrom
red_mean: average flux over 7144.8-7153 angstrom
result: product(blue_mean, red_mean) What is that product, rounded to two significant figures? 34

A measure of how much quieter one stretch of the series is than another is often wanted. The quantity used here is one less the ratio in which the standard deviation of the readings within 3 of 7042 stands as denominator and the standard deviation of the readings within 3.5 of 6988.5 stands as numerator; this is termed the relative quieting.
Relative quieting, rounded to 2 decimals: 0.40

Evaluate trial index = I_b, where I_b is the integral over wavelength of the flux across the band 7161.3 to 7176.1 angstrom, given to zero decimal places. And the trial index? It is 90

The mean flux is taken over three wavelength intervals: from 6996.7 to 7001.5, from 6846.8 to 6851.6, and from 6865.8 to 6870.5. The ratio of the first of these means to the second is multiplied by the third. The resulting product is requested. 6.15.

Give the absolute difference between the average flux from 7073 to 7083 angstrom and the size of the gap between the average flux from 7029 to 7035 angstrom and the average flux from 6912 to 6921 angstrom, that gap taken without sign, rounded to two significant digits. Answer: 6.1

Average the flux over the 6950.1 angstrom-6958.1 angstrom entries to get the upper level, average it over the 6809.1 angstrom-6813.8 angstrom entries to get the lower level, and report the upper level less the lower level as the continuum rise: 2.1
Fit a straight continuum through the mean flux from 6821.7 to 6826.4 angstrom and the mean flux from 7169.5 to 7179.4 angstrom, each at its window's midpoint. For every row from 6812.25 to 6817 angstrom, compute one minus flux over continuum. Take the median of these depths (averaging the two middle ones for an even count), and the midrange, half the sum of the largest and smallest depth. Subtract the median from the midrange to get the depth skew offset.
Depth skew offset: -0.01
